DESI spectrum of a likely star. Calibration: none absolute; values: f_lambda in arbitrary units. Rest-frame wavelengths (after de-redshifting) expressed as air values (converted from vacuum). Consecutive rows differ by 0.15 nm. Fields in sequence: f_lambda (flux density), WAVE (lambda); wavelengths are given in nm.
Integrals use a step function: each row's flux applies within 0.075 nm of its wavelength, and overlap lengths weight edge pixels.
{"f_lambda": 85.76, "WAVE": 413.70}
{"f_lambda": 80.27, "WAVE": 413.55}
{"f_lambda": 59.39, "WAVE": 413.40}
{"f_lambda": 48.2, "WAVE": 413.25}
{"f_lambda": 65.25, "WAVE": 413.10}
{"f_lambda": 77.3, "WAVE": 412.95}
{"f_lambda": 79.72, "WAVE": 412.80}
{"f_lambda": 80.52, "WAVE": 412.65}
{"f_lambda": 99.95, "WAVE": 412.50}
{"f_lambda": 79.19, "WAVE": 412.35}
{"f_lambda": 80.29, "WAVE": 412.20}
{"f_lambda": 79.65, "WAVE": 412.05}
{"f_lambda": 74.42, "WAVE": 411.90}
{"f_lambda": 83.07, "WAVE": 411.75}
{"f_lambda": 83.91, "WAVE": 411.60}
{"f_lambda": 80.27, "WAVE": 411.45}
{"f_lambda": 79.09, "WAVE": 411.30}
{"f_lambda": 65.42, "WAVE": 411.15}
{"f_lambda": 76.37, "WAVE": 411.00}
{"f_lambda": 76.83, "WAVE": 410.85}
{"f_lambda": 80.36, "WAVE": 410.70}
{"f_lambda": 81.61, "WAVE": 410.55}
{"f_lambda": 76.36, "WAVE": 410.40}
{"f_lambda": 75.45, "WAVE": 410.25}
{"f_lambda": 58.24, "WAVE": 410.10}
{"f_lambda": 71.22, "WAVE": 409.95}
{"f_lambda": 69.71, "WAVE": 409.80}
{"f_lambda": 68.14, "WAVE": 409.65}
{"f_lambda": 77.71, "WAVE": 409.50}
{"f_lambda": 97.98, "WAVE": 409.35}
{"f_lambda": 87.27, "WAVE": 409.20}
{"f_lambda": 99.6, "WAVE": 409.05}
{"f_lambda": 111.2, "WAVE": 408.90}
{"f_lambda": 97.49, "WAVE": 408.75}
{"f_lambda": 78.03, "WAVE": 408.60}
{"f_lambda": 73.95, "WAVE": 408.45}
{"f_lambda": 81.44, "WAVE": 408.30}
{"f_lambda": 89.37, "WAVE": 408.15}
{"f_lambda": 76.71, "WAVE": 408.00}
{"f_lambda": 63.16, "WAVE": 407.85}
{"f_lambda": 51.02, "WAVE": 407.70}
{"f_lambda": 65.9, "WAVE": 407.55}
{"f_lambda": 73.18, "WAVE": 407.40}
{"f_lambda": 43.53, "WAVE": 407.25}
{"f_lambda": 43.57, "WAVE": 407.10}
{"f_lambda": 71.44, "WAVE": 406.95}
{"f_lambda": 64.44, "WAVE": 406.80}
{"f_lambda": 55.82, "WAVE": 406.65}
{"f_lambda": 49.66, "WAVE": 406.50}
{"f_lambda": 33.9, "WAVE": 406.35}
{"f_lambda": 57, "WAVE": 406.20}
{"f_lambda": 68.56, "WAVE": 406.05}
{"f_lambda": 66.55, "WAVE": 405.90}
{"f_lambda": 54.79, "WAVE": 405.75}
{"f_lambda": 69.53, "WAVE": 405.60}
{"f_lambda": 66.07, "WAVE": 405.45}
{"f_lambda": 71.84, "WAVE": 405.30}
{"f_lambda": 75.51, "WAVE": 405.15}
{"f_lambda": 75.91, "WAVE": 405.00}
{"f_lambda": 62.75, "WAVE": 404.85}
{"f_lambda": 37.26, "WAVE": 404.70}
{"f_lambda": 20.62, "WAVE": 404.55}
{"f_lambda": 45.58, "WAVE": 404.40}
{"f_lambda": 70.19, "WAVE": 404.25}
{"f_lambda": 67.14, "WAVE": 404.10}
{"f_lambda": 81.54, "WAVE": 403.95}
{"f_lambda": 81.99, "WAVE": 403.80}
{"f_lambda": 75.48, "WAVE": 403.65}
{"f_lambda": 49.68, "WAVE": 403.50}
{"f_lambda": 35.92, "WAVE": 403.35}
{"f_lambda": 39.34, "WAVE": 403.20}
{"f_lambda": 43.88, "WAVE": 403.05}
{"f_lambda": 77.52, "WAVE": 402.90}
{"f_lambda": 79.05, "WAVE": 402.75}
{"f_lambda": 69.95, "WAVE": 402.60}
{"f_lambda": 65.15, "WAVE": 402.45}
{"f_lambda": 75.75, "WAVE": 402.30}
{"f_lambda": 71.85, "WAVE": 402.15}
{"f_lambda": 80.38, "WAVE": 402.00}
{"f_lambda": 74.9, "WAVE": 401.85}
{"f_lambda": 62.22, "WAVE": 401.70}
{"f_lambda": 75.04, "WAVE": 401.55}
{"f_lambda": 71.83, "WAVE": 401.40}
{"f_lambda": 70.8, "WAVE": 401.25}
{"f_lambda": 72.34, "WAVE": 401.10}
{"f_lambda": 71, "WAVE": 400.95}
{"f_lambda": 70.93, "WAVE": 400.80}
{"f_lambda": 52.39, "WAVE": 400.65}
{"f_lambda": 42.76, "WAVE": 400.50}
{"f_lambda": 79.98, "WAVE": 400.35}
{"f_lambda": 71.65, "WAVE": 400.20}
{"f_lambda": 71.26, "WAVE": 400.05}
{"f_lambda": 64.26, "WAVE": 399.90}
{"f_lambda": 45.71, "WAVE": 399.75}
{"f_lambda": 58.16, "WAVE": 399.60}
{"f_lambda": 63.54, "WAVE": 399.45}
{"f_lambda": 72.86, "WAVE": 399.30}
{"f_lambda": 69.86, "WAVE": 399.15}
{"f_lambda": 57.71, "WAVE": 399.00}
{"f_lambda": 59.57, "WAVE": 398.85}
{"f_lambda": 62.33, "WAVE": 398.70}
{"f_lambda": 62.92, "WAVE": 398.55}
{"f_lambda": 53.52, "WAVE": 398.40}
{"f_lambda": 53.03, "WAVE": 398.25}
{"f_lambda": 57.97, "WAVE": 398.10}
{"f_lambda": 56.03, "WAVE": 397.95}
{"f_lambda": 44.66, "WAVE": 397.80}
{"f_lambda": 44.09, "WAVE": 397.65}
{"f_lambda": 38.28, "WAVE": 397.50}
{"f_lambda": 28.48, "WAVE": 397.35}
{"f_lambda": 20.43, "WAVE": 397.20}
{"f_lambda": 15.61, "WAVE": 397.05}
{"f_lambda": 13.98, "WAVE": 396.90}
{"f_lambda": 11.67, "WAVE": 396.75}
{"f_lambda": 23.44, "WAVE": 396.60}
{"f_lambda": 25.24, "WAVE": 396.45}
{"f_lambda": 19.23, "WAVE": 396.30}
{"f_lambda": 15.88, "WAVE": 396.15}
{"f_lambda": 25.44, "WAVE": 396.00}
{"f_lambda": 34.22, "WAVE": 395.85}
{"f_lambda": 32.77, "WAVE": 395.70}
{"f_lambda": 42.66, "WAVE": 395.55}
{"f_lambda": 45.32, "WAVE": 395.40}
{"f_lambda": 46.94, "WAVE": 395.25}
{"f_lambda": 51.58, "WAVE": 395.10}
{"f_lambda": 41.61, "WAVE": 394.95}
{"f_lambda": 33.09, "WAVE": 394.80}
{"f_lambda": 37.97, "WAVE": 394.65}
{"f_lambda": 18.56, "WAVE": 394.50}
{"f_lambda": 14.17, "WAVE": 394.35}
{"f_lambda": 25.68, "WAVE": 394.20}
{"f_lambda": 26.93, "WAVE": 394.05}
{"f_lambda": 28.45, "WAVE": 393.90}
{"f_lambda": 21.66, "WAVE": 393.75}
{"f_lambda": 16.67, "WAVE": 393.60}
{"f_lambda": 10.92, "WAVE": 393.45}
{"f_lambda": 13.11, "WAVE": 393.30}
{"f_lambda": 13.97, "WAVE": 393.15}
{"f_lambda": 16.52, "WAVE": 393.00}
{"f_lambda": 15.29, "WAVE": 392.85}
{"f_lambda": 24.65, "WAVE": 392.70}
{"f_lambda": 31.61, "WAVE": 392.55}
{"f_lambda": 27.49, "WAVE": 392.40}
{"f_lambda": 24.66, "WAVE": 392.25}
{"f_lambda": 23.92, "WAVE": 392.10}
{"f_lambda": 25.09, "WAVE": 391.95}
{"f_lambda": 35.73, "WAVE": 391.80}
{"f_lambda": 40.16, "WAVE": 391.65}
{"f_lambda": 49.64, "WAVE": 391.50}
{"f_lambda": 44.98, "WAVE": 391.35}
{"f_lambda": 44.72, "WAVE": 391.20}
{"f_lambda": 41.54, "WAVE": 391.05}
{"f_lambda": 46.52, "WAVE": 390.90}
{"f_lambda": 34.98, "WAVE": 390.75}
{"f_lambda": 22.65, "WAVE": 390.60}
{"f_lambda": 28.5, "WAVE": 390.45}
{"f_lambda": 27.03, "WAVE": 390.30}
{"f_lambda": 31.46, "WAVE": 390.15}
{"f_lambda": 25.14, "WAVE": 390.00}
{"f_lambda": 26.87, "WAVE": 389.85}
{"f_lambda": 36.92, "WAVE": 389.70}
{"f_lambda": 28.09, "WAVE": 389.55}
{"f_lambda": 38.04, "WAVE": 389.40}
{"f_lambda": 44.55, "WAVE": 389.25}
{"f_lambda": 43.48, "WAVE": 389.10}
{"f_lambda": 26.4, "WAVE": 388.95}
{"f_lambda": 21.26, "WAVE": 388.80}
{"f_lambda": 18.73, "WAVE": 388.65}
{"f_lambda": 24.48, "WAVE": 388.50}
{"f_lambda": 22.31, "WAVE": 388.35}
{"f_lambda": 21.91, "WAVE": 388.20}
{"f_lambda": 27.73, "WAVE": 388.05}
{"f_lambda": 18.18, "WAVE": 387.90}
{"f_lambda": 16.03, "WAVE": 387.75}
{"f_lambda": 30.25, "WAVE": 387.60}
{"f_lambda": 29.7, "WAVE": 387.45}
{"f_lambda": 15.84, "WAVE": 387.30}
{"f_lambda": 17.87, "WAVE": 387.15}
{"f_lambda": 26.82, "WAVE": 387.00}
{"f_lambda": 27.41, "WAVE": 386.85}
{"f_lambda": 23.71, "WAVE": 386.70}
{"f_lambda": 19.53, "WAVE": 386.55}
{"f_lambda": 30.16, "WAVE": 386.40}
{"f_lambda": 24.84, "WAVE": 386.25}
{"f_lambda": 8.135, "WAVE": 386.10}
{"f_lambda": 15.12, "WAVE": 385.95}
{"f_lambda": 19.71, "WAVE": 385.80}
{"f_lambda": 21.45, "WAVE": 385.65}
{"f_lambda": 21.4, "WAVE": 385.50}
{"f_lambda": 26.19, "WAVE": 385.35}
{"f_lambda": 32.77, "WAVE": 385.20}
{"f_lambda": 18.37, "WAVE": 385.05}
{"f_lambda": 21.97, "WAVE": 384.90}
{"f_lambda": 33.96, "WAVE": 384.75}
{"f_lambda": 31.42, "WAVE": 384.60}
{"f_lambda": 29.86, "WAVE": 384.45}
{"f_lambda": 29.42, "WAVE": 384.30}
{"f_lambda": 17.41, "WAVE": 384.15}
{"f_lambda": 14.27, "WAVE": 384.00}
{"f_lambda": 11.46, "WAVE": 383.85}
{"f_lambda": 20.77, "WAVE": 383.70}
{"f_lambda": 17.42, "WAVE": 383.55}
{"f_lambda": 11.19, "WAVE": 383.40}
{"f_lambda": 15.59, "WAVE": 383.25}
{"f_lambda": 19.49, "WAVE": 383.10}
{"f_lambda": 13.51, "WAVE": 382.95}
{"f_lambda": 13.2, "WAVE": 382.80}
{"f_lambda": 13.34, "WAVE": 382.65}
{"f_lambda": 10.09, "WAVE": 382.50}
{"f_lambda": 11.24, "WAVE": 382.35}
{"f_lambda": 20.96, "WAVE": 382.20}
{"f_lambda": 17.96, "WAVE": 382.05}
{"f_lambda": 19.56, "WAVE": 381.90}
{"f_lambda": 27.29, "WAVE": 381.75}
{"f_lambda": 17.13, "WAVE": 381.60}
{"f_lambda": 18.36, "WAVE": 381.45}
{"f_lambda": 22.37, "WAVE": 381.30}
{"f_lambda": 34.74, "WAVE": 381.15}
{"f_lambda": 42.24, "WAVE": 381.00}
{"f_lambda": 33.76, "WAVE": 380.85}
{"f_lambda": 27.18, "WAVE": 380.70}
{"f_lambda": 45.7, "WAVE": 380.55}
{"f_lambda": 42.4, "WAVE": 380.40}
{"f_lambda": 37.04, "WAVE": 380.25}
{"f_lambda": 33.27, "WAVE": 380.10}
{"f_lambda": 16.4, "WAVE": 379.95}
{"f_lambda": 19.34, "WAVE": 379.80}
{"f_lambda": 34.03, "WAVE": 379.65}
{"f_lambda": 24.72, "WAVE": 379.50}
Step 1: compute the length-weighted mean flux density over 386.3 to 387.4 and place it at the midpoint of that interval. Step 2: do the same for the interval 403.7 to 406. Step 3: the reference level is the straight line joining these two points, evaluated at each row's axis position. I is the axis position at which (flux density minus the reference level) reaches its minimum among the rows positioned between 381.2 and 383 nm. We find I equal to 382.50 nm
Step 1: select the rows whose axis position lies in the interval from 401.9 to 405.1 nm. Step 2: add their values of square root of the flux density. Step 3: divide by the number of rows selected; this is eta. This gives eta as 7.8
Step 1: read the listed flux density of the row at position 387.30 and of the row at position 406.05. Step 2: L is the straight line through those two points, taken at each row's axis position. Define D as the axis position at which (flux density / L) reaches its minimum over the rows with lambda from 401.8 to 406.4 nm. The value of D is 404.55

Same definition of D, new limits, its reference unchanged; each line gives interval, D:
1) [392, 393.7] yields 393.45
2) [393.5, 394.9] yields 394.35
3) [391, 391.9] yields 391.80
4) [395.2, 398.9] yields 396.75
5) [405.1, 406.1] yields 405.75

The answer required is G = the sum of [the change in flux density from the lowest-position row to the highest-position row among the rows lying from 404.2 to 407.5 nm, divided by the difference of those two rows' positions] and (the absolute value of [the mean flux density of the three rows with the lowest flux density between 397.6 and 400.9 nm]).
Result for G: 45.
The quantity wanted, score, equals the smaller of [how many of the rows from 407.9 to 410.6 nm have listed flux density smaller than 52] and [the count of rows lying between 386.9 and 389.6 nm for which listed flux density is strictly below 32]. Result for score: 0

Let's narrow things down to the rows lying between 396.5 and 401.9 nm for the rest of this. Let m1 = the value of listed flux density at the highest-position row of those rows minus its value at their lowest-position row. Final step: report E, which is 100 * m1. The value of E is 5146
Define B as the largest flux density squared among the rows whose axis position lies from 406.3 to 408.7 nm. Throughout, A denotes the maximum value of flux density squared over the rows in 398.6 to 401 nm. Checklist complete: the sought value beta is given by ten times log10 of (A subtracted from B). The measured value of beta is 32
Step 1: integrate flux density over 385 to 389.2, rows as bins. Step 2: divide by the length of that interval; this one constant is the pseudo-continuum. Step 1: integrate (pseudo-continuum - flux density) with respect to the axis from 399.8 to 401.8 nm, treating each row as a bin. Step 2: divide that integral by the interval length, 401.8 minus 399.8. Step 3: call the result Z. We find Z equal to -44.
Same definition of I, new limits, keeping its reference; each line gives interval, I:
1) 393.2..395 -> 393.45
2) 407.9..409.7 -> 409.65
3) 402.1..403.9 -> 403.35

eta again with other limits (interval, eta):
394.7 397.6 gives 5.3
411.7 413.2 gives 8.9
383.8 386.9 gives 4.7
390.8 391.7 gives 6.7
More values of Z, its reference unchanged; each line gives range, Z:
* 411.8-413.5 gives -52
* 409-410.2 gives -55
